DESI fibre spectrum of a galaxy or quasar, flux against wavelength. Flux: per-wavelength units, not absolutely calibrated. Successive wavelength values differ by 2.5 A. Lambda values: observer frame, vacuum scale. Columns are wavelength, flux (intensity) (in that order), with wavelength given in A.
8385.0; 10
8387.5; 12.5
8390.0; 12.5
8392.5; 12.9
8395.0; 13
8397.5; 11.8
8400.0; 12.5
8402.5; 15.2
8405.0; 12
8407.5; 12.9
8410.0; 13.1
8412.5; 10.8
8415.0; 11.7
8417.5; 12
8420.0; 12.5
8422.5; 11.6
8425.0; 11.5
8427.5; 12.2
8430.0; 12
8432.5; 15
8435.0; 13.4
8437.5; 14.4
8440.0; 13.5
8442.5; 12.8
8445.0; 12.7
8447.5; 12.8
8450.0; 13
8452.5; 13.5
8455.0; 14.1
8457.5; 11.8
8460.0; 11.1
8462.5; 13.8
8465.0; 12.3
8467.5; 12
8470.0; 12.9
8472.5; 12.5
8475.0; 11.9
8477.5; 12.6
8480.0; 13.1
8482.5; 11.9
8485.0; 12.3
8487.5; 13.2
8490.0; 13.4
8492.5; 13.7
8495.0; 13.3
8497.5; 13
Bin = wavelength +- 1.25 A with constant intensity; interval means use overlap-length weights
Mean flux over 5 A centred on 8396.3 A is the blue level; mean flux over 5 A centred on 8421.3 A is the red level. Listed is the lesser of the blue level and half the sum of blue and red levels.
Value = 12.2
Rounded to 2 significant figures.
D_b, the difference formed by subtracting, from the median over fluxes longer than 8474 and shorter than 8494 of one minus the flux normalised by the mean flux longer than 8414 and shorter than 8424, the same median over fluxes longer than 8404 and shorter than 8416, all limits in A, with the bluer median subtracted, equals -0.071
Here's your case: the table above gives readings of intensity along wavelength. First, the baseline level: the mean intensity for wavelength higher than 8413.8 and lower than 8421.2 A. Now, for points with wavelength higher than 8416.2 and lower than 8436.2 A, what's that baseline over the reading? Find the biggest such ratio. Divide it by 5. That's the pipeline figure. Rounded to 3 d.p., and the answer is 0.210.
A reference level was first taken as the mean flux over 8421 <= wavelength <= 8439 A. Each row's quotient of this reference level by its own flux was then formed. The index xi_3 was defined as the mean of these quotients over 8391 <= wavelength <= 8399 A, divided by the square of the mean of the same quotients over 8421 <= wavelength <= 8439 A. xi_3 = 1.01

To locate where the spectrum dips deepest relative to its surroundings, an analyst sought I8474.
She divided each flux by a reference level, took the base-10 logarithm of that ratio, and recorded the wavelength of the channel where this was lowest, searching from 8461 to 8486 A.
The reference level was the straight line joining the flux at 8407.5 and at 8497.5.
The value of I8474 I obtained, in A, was 8482.5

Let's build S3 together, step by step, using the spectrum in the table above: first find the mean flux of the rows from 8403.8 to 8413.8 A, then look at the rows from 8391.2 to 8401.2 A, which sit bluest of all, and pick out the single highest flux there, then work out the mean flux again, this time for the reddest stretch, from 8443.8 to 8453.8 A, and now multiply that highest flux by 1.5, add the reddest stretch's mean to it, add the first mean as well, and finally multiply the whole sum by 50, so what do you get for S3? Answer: 2235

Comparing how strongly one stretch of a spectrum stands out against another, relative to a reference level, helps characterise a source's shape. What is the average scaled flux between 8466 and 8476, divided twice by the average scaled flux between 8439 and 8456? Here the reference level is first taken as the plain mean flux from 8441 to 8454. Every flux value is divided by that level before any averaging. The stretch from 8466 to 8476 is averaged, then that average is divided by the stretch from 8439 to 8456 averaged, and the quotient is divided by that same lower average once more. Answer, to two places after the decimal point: 0.92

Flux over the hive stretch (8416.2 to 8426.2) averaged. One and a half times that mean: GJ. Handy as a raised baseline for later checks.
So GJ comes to 17.9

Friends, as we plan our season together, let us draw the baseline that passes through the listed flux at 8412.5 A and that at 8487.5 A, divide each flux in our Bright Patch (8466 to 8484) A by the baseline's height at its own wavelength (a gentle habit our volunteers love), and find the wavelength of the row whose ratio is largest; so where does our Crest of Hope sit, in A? 8470.0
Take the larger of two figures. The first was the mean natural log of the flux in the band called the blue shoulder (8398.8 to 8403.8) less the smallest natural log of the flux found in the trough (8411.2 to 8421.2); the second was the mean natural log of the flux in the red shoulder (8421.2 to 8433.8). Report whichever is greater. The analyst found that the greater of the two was 2.52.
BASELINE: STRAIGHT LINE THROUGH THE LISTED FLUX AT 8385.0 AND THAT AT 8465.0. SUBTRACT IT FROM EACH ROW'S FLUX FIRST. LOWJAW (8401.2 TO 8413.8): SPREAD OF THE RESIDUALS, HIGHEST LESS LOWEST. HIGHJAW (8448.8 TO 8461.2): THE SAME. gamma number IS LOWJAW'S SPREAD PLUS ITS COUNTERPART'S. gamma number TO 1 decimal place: 7.8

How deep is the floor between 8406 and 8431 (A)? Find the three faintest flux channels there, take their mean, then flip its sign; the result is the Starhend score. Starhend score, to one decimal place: -11.3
